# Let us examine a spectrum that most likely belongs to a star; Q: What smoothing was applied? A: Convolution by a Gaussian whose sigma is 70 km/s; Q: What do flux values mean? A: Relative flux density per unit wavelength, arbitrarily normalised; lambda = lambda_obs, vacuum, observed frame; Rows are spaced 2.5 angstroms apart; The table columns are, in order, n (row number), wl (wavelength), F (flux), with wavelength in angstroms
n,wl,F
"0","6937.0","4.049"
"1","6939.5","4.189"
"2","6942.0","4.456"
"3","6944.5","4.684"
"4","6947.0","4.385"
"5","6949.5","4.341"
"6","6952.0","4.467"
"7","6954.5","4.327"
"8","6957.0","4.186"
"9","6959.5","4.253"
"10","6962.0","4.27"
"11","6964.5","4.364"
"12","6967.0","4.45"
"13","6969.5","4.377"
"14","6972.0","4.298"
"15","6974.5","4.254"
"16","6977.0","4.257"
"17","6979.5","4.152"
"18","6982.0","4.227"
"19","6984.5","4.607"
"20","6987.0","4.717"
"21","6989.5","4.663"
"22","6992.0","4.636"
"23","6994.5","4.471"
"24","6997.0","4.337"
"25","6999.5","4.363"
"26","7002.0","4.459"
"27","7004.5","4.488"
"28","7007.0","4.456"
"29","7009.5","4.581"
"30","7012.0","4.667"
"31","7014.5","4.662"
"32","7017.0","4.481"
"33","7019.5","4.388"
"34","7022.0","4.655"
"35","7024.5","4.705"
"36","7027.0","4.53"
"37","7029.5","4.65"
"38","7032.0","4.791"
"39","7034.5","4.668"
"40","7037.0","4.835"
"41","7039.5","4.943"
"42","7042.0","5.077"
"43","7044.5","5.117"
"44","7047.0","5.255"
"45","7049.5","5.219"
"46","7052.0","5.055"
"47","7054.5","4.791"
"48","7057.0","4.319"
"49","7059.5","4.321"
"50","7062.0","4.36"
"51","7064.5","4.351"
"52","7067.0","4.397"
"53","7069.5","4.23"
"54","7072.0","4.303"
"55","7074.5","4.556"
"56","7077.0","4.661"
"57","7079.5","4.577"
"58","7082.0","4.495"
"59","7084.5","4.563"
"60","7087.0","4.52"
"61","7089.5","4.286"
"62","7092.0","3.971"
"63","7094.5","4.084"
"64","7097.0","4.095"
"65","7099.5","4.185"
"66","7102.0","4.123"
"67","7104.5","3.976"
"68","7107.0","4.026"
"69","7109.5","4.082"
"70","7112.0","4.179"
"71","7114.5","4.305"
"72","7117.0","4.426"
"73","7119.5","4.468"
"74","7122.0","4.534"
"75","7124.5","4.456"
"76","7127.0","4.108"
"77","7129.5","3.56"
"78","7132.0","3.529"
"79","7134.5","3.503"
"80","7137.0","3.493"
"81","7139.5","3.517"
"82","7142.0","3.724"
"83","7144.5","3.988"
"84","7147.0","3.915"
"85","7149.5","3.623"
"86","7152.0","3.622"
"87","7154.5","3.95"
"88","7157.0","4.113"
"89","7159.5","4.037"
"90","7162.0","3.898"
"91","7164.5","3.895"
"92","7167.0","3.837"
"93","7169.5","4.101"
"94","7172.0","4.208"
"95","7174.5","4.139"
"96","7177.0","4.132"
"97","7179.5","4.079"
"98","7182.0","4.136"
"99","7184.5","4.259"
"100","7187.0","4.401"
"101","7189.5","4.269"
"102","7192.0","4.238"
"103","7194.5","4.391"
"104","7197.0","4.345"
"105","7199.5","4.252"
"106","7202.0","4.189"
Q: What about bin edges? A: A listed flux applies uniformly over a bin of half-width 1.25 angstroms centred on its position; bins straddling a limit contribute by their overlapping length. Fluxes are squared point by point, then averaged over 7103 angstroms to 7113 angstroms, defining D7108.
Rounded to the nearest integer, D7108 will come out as 17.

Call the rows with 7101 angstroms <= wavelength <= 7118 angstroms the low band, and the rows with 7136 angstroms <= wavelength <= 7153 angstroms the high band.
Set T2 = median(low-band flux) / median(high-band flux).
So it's 1.14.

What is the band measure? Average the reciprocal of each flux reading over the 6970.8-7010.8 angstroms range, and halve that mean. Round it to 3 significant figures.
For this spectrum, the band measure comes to 0.113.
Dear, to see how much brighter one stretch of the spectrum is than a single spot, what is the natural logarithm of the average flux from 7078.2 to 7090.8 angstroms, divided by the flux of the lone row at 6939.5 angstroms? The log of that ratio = 0.07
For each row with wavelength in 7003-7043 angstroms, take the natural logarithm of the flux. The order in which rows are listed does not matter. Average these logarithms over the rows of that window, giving 1.54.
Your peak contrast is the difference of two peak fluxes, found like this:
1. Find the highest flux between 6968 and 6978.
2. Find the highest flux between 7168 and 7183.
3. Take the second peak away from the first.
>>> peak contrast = 0.17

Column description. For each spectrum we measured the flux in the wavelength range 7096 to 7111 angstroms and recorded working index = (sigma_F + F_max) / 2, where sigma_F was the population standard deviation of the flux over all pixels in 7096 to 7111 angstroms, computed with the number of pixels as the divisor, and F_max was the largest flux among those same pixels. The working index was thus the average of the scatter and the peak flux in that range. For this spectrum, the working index 2.13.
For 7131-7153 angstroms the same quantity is 2.08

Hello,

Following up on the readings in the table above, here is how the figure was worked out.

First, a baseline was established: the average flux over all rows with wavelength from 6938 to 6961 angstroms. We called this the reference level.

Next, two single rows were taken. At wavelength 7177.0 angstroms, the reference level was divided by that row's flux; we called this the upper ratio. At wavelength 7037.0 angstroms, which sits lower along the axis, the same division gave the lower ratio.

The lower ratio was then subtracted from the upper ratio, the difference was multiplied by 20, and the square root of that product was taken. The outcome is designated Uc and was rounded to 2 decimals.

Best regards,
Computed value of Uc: 1.75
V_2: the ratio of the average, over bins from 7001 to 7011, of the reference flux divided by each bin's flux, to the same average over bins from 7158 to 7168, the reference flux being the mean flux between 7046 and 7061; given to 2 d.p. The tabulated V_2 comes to 0.87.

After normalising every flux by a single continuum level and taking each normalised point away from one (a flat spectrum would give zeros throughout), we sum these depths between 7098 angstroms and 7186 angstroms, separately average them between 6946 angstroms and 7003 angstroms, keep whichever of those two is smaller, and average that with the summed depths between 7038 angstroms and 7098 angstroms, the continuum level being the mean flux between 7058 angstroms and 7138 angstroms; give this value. -1.0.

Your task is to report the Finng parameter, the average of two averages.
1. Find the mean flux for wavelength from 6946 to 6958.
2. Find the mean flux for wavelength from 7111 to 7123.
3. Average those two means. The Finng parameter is 4.36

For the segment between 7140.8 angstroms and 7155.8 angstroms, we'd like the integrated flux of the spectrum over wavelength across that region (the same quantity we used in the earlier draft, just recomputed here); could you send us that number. 57.1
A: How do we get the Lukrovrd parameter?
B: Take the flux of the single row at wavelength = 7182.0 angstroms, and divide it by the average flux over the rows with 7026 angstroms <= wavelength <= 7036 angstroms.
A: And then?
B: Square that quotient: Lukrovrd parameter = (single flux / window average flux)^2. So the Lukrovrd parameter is 0.79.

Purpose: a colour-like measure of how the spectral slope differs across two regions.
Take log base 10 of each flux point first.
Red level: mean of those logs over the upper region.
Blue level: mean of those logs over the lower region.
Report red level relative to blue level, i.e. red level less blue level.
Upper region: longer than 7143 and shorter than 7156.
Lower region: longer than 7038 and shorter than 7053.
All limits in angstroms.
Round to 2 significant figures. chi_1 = -0.13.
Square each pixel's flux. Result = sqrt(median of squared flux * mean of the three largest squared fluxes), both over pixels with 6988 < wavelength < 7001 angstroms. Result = 21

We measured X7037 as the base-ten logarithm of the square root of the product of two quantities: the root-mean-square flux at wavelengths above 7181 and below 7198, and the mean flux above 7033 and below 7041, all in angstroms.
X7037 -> 0.658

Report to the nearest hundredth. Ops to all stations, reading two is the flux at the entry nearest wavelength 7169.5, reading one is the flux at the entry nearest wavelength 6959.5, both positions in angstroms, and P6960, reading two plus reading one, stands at 8.35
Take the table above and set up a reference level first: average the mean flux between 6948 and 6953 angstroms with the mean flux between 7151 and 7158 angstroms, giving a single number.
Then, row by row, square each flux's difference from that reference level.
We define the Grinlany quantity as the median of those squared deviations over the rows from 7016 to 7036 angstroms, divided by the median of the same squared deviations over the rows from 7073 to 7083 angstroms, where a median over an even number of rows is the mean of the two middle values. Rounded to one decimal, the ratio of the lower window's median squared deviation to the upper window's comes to 1.5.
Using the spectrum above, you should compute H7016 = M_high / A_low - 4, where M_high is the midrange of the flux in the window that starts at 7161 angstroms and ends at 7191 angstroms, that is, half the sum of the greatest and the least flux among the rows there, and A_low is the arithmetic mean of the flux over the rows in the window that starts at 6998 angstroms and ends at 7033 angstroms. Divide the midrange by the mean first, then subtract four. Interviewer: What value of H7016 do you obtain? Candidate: -3.10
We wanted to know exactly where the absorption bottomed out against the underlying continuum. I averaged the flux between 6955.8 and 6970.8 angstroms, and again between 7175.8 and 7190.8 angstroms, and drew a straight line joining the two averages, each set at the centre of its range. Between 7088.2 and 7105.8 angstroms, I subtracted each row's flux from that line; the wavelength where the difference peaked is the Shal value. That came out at 7092.0 angstroms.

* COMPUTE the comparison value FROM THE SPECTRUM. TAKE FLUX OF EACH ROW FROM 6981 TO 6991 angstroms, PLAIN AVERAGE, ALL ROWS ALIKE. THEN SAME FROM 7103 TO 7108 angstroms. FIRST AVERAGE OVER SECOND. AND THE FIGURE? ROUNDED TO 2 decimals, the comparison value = 1.14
